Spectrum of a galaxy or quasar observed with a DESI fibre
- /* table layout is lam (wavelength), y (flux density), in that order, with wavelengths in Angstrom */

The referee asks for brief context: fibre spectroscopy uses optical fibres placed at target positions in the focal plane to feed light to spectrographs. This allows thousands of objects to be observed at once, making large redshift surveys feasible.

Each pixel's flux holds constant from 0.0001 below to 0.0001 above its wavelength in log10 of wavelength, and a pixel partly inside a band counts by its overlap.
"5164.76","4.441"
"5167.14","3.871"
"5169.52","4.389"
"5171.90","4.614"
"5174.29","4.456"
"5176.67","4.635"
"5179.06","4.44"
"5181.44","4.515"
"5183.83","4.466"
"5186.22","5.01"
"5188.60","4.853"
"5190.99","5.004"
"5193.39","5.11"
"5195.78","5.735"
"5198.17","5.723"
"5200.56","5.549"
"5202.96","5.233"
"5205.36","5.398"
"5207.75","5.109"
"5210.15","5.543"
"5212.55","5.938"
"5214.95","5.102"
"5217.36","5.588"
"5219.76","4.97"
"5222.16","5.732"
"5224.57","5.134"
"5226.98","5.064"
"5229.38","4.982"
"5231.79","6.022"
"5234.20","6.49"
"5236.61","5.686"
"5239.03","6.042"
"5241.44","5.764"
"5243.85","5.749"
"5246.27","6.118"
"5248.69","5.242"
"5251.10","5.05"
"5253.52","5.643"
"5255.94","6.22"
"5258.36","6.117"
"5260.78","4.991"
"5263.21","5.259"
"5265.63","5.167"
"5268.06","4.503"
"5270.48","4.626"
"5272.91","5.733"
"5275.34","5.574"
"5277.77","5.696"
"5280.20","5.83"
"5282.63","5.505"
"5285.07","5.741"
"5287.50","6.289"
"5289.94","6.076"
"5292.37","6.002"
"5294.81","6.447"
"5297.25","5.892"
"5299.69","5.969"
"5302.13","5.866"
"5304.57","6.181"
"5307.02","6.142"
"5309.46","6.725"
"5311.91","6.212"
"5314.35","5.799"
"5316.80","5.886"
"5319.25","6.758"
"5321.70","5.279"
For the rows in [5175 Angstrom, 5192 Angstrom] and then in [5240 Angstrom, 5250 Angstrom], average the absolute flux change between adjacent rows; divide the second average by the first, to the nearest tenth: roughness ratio 2.2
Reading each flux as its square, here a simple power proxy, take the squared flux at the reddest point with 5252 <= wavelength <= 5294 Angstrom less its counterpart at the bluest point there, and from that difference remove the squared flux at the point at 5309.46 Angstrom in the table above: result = -41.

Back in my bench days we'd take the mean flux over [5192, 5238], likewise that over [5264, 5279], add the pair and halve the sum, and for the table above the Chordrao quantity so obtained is 5.35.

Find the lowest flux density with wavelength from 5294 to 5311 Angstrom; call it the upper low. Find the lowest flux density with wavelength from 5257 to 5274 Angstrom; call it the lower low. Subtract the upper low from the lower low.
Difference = -1.4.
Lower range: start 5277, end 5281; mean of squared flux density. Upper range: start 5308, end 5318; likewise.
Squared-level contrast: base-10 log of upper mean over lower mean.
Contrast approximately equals 0.06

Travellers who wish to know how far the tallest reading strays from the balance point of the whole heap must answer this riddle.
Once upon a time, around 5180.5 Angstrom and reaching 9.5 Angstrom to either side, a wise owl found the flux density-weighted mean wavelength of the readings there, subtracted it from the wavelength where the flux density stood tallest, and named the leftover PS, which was 5.8 Angstrom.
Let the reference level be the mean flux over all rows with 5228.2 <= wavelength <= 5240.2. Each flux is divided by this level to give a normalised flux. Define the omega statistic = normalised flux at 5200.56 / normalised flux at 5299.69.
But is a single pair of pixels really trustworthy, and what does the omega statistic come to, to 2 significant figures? 0.93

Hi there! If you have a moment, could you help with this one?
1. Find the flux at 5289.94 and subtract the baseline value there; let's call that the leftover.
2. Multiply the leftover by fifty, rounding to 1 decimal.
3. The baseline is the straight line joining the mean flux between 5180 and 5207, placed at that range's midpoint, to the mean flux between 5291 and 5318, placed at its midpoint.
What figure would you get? 5.0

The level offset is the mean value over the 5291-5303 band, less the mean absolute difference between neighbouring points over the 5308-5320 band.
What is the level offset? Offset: 5.6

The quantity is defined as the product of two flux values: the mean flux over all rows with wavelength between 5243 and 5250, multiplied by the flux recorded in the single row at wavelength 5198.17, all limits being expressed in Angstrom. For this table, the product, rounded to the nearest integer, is 33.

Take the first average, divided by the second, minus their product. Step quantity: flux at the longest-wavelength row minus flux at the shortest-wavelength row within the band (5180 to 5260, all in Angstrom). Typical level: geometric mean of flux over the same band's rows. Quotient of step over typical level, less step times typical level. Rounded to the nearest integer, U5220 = -8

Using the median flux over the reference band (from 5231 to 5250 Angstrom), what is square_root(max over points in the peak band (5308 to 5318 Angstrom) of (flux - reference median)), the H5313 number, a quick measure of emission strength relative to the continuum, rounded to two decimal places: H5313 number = 0.91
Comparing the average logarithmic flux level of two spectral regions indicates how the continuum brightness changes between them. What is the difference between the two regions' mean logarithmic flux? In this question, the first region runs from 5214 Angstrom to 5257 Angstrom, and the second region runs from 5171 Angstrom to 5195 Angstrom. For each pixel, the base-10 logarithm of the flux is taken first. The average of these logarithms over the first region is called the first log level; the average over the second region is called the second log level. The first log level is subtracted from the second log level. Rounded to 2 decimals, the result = -0.07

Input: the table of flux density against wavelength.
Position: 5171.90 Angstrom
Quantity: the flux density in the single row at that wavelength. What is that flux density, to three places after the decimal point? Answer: 4.614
